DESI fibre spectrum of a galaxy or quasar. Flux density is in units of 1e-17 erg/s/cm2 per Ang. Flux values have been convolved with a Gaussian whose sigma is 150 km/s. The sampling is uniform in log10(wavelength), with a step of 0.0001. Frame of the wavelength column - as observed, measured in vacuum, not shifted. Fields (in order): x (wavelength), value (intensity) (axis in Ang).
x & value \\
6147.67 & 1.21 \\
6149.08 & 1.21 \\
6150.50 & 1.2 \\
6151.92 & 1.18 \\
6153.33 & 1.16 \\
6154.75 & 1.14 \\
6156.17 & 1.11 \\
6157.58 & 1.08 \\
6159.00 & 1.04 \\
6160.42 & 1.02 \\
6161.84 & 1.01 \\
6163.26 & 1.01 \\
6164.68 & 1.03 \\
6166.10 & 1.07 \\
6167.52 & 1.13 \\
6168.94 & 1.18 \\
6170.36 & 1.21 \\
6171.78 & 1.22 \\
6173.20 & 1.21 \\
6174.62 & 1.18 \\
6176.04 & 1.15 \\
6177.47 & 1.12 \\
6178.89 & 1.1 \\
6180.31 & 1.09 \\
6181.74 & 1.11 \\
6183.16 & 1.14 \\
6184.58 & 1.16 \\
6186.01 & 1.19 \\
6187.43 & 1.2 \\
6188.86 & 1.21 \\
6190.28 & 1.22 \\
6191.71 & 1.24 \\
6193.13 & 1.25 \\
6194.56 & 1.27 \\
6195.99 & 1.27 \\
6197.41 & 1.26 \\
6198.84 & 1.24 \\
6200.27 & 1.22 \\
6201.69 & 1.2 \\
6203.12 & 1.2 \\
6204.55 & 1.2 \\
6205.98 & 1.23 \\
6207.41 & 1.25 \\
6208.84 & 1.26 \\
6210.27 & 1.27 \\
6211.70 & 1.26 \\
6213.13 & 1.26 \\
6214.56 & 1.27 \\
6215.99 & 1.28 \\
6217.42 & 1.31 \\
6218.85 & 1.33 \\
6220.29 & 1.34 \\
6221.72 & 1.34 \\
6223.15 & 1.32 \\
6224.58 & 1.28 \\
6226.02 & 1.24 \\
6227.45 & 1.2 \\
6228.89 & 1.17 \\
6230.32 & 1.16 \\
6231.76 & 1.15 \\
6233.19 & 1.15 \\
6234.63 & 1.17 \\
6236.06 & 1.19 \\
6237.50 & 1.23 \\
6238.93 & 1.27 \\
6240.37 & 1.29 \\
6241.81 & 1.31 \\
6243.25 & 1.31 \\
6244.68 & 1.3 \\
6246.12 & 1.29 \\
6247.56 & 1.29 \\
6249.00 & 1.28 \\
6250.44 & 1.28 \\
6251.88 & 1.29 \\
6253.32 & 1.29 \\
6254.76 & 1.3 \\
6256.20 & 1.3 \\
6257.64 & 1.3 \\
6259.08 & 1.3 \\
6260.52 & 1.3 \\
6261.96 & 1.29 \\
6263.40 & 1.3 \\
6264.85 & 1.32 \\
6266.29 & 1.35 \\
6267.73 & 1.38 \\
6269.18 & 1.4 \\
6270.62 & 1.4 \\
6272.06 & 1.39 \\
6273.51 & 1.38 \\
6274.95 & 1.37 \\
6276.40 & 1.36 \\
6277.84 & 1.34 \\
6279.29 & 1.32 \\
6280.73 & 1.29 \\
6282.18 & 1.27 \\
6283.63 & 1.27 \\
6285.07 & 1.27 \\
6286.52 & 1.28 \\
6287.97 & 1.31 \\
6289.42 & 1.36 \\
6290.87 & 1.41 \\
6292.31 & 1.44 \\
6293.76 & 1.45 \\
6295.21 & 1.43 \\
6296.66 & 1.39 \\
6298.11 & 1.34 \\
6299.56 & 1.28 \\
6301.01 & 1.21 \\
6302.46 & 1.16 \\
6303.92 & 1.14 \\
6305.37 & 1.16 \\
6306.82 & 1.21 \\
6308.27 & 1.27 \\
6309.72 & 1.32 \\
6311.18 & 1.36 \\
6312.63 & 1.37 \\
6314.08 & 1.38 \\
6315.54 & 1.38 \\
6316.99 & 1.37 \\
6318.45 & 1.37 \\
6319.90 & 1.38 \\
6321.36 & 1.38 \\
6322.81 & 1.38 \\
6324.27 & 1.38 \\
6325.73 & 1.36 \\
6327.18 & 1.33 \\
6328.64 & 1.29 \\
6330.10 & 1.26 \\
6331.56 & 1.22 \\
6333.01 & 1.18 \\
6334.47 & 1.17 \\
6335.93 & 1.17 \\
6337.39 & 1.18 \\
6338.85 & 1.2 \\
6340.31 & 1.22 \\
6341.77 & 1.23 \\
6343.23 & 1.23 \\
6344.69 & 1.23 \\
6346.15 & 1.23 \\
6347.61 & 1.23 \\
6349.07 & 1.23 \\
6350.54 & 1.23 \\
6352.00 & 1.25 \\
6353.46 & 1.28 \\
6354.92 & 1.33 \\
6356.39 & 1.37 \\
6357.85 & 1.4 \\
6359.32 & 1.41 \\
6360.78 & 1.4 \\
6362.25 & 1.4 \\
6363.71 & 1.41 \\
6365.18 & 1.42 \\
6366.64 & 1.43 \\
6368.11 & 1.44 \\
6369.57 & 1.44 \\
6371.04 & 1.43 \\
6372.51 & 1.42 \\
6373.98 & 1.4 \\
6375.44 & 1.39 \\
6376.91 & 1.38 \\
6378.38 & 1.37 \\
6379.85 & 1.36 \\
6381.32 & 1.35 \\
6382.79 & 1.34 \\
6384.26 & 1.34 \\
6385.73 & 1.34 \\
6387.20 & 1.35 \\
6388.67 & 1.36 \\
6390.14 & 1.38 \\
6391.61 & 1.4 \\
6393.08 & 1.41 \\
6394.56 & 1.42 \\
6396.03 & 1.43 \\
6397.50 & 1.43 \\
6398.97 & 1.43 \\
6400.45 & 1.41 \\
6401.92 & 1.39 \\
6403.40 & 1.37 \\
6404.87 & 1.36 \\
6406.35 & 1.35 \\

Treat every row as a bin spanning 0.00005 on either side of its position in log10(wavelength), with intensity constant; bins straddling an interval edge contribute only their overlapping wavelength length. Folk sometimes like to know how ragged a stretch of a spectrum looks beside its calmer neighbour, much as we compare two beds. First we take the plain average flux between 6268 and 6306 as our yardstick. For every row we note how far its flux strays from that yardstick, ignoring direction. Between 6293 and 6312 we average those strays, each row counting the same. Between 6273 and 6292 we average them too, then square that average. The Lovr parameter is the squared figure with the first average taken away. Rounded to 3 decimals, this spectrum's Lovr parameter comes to -0.090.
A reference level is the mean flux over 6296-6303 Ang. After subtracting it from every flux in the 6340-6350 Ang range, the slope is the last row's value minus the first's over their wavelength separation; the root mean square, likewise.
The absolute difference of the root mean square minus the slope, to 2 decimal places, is 0.05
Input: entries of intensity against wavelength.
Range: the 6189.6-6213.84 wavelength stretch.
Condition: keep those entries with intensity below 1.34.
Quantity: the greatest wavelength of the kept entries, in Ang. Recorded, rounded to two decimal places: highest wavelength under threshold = 6213.13 Ang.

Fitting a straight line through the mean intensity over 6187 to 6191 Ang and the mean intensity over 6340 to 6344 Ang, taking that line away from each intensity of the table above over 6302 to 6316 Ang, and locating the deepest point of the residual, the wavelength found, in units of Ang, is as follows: 6303.92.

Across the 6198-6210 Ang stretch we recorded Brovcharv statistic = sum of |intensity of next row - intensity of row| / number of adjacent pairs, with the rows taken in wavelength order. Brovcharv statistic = 0.014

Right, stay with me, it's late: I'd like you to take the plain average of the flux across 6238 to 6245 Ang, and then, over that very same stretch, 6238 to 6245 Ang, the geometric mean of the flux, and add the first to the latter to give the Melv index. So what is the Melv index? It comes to 2.59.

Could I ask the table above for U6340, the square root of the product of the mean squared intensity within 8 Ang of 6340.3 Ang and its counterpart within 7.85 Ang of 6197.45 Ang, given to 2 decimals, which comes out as 1.49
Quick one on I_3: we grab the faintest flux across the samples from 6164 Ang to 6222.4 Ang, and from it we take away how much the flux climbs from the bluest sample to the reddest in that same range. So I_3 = 0.72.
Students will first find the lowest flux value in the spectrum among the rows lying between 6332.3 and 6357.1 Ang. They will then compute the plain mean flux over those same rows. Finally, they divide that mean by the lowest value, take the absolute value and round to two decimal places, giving 1.05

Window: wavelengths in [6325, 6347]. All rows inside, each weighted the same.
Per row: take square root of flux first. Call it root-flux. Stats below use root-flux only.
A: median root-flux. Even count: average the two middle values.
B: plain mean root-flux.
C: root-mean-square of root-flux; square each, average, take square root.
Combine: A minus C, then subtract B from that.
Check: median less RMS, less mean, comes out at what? -1.112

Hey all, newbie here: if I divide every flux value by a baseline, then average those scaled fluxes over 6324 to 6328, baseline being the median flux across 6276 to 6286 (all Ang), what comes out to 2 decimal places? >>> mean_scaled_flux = 1.05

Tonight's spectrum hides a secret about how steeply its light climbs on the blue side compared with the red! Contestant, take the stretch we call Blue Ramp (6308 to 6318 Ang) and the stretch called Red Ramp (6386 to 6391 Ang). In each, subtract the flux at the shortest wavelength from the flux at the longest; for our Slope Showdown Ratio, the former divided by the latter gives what 3.3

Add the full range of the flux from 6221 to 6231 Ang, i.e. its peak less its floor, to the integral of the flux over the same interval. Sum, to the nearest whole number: 13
